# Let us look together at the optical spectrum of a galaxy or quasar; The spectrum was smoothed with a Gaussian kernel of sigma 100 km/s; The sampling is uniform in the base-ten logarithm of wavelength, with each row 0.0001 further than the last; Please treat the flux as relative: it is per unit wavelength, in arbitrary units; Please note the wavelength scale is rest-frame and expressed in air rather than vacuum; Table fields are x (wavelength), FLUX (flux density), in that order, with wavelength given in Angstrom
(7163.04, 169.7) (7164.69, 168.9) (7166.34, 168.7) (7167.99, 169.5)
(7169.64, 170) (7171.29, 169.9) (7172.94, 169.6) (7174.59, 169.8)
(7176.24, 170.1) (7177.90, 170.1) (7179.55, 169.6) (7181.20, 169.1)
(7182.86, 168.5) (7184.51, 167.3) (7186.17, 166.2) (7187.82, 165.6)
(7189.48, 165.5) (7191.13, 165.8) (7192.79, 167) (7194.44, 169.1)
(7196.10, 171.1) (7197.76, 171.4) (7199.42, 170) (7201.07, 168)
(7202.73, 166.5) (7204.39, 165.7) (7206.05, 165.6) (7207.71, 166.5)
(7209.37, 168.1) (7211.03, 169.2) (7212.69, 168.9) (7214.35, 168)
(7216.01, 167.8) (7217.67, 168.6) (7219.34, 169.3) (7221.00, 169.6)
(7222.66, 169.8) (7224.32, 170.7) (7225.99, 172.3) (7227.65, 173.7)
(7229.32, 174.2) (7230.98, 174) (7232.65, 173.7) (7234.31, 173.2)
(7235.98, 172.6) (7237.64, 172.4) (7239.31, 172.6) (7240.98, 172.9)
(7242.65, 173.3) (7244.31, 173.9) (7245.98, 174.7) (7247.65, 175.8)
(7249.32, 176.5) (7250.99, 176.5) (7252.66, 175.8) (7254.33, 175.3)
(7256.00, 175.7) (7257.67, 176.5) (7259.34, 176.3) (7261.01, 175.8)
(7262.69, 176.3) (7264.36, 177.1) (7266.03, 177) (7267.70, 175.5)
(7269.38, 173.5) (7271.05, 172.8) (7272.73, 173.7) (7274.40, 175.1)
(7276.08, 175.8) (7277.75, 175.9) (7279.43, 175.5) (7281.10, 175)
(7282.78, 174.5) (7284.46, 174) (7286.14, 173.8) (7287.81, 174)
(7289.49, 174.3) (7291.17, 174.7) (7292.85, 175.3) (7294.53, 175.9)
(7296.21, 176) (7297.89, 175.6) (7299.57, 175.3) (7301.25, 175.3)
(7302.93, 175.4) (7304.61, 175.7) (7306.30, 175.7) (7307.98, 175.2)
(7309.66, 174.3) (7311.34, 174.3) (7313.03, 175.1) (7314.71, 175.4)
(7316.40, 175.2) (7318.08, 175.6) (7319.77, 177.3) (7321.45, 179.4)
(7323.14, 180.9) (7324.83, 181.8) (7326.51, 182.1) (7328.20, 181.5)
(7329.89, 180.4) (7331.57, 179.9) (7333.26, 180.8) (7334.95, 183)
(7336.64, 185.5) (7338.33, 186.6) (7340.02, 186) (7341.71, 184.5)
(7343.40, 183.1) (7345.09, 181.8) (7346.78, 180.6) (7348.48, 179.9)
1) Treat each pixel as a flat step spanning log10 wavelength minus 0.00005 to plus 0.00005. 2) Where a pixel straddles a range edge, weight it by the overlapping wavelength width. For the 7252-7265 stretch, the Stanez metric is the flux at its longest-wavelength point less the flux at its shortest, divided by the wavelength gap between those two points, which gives 0.11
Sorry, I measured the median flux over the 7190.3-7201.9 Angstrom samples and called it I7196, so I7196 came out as 169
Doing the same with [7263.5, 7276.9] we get 175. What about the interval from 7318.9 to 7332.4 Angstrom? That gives 181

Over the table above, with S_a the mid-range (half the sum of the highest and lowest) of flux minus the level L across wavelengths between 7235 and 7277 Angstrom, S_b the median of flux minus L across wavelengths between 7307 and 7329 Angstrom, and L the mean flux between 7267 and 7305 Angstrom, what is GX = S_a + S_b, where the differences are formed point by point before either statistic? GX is 1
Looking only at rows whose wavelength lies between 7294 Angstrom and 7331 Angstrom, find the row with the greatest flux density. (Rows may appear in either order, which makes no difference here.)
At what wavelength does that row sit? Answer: 7326.51 Angstrom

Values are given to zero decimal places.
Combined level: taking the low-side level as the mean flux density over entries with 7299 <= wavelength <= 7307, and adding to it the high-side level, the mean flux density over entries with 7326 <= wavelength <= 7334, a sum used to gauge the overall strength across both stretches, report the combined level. 356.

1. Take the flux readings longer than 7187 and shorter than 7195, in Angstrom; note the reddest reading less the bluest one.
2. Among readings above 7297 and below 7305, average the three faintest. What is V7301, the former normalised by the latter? 0.020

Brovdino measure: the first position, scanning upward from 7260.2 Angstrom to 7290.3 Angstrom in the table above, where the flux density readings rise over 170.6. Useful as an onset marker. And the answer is 7261.01 Angstrom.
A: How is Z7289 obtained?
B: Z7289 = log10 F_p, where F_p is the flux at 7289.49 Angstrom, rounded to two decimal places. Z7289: 2.24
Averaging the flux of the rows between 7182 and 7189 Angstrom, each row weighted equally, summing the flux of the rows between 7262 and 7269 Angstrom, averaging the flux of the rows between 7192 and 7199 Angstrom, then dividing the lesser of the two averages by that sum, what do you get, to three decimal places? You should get 0.236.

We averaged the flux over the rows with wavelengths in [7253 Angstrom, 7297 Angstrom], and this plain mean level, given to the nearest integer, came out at 175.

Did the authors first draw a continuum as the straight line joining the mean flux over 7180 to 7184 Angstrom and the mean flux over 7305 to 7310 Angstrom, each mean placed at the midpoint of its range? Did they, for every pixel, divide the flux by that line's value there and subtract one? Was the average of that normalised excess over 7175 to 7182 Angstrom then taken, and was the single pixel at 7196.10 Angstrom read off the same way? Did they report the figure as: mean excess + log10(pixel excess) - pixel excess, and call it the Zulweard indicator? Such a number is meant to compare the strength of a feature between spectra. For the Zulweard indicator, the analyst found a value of -2.03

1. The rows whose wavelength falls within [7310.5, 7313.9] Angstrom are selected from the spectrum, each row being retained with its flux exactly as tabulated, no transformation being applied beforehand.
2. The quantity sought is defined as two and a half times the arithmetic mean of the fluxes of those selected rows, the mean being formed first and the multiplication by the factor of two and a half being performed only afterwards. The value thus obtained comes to 437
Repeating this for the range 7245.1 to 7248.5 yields 438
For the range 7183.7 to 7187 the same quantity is 417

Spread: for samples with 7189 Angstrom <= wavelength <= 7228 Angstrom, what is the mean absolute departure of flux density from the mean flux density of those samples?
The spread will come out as 1.75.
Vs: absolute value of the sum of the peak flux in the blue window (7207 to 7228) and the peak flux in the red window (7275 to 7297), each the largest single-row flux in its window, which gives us 350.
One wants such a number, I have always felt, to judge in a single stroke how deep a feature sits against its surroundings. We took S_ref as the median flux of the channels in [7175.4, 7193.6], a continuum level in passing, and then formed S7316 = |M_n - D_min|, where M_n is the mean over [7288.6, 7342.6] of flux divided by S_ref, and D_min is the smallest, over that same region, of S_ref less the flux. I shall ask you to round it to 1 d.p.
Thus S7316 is 20.4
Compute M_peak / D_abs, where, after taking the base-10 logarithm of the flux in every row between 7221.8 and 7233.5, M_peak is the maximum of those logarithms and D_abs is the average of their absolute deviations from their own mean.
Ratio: 612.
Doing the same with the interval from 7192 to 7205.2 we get 482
